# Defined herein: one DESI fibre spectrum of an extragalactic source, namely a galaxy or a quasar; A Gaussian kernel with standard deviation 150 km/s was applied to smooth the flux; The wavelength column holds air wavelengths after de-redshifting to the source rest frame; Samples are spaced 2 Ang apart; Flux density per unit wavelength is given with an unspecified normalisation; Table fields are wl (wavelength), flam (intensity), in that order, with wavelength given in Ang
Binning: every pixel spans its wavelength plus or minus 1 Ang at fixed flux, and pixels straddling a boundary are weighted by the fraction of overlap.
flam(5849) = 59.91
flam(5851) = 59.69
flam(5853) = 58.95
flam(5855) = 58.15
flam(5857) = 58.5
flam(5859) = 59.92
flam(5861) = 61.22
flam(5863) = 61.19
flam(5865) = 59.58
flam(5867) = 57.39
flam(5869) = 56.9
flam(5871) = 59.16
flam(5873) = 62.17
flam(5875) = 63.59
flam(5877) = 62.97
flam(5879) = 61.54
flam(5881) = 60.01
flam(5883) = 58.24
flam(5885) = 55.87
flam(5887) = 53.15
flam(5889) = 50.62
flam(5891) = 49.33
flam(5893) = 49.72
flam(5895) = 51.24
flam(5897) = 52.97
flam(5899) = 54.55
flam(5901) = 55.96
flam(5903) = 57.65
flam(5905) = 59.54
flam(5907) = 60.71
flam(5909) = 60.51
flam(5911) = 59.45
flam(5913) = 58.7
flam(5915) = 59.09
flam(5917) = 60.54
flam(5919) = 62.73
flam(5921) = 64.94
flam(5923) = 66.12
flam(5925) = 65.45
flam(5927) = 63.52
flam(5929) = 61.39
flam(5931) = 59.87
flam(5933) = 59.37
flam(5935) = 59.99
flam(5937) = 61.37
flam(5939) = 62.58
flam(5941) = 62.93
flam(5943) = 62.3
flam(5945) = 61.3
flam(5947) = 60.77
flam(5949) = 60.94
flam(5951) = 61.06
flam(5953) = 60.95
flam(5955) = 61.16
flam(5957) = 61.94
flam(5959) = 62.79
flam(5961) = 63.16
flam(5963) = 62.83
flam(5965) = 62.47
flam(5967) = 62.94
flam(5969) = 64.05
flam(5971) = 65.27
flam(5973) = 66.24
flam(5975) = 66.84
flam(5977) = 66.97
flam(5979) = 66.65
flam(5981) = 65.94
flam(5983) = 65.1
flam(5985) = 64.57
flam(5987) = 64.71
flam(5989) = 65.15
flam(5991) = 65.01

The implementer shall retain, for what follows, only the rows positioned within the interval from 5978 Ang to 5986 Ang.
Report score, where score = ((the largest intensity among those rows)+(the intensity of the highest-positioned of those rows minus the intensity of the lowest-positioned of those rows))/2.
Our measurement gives 32.3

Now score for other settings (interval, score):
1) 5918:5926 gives 34.4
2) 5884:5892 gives 24.7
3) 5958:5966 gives 31.4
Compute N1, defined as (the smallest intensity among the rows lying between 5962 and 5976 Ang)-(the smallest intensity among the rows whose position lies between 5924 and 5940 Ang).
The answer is 3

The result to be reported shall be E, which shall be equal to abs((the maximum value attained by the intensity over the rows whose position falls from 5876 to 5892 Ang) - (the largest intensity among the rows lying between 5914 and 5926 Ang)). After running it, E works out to 3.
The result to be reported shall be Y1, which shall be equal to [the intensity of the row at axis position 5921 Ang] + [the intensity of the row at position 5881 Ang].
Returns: 125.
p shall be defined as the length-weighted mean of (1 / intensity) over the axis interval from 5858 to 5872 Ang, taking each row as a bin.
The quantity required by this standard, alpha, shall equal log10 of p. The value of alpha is -1.77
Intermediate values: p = 0.0169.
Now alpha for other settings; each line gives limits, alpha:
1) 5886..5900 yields -1.71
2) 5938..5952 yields -1.79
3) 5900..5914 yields -1.77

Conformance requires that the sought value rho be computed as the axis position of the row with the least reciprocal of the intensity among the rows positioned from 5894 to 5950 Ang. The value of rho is 5923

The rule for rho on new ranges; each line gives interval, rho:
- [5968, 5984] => 5977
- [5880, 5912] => 5907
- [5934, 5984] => 5977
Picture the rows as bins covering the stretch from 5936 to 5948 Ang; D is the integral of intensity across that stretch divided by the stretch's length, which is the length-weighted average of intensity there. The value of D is 61.9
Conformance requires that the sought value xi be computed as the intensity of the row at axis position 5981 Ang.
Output 65.94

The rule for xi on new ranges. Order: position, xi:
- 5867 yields 57.39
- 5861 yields 61.22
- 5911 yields 59.45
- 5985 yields 64.57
